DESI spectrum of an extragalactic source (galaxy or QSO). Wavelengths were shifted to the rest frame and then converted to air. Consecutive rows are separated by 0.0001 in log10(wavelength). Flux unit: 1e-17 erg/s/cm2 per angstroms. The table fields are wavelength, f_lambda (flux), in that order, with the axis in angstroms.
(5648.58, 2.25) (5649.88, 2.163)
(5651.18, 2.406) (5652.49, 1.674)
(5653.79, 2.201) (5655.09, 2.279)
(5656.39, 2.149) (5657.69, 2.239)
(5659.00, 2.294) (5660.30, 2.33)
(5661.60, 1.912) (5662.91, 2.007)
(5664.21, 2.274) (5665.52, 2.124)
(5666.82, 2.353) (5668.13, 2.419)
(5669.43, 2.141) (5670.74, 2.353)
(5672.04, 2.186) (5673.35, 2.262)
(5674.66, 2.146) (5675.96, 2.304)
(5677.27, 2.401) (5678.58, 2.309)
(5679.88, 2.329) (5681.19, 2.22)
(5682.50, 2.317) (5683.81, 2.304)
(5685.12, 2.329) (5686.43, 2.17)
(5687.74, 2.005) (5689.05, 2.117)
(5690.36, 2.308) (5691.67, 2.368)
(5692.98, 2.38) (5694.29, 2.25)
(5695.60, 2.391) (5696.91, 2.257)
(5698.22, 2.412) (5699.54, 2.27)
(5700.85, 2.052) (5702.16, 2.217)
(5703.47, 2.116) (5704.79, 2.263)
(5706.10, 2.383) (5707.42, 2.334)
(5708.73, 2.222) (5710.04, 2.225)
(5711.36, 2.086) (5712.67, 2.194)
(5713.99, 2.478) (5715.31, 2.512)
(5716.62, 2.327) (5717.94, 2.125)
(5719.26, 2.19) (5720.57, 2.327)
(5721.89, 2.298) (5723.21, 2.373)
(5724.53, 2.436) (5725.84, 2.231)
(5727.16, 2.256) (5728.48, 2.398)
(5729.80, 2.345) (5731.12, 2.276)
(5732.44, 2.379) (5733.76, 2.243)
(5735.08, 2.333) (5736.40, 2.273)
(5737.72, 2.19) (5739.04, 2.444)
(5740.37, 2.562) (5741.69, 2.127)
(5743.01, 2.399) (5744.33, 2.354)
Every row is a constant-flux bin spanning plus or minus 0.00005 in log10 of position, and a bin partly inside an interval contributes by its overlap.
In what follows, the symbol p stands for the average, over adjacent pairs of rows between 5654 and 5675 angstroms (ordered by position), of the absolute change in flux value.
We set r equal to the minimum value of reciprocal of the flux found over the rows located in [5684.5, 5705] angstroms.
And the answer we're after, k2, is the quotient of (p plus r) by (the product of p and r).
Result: 8.7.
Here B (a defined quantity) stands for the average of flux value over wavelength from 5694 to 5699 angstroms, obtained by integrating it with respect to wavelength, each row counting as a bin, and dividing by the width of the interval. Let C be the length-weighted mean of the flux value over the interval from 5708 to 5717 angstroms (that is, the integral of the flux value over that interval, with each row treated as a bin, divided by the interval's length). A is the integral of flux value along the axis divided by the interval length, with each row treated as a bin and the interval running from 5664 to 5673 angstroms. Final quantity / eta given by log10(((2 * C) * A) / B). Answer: 0.649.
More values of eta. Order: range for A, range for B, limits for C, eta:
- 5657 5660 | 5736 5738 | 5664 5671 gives 0.664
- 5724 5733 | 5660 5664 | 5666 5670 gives 0.712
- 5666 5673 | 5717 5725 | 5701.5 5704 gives 0.638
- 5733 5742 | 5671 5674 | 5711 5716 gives 0.683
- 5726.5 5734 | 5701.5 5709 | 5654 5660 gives 0.664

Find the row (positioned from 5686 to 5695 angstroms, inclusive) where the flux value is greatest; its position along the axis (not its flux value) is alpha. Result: 5692.98 angstroms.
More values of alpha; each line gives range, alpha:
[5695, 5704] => 5698.22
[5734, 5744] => 5740.37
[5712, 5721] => 5715.31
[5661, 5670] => 5668.13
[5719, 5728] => 5724.53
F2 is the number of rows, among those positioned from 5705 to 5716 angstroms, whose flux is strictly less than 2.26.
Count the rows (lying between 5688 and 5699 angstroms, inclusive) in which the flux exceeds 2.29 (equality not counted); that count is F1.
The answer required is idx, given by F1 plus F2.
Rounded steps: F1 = 5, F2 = 4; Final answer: 9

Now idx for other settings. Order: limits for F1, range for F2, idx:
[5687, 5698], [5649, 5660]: 9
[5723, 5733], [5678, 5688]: 8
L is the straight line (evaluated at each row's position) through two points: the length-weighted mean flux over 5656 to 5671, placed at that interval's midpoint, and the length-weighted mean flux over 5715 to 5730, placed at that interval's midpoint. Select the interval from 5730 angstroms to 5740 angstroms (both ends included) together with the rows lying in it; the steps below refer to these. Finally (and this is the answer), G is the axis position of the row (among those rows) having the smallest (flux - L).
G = 5737.72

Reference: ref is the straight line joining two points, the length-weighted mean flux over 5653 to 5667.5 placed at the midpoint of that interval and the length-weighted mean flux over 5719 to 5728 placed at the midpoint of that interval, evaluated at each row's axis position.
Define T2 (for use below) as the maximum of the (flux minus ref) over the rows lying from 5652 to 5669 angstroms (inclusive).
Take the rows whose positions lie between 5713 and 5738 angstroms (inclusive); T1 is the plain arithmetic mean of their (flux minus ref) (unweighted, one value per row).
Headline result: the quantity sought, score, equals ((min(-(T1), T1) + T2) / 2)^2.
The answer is 0.0112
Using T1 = 0.001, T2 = 0.21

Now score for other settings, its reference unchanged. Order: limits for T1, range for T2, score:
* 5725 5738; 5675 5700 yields 0.0052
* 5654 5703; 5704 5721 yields 0.0095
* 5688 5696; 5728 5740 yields 0.0007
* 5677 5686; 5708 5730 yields 0.0044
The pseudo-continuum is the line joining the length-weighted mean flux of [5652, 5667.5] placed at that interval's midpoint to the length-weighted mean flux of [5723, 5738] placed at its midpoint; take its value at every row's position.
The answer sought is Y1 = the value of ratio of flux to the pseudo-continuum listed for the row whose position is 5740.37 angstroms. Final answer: 1.097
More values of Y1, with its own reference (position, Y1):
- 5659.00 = 1.064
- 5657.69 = 1.040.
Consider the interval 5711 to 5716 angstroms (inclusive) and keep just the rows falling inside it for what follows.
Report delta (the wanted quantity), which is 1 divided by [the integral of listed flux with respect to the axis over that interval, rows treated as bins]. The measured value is 0.0857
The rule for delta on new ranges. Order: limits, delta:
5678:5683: 0.0872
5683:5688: 0.0901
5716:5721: 0.0894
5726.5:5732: 0.0784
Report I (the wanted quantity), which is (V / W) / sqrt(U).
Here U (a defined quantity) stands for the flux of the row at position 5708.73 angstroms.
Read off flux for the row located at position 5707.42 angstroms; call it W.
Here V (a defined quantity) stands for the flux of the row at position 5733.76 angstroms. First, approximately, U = 2.222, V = 2.243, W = 2.334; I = 0.64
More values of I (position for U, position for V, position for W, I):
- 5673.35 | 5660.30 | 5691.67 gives 0.65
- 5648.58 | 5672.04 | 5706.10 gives 0.61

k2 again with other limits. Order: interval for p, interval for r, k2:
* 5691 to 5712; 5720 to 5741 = 11.0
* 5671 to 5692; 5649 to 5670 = 12.5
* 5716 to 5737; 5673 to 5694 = 12.7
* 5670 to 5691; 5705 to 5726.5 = 11.9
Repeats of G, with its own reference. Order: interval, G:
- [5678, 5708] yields 5687.74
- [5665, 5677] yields 5665.52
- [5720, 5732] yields 5725.84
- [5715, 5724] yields 5717.94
